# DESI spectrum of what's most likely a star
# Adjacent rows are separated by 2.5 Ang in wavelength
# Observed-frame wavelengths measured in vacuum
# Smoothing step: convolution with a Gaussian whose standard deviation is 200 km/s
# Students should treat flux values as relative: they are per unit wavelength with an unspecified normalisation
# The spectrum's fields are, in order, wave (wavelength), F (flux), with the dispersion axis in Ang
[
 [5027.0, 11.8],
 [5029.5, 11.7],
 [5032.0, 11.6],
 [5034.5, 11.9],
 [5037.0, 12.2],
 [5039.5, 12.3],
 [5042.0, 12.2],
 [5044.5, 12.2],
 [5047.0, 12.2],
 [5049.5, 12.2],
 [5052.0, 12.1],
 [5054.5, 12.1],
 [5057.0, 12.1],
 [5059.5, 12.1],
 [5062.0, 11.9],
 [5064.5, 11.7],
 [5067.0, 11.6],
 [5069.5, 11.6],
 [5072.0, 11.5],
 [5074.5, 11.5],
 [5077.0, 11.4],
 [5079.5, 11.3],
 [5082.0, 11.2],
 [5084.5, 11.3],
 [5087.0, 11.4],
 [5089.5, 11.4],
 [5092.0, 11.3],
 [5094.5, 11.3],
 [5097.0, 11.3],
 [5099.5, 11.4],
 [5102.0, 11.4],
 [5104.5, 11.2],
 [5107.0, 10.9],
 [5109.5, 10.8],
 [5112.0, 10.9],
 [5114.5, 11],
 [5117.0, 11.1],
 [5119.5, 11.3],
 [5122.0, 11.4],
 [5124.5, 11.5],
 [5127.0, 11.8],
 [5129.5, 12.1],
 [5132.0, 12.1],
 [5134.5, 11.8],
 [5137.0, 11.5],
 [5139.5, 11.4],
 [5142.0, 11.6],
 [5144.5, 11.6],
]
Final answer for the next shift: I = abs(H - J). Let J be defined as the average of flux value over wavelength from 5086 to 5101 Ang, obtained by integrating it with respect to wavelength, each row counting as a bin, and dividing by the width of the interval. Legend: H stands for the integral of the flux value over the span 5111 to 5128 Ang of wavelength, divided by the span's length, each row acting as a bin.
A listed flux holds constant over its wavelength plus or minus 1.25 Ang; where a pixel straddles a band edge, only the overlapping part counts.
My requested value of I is 0.1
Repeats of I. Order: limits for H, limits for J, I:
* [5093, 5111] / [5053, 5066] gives 0.8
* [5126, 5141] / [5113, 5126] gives 0.5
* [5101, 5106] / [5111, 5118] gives 0.3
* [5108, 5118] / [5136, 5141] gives 0.5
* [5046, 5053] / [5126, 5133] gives 0.2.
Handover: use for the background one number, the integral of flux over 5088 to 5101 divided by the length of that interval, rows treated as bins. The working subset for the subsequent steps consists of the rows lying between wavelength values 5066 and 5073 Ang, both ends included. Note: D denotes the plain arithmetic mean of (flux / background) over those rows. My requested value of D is 1.02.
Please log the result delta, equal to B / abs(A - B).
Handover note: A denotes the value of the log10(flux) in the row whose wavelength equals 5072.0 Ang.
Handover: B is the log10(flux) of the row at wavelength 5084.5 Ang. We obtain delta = 138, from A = 1.06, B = 1.05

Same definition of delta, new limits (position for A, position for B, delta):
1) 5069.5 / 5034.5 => 97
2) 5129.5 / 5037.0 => 304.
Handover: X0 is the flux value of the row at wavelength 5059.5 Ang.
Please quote 12.1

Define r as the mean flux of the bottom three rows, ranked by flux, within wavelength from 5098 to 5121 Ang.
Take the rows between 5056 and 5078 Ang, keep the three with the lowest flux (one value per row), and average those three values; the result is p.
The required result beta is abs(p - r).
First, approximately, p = 11.5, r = 10.9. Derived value 0.60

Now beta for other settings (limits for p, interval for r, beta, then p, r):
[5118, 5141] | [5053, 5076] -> 0.17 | 11.4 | 11.5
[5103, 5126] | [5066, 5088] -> 0.40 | 10.9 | 11.3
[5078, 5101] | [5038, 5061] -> 0.83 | 11.3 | 12.1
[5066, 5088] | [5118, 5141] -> 0.10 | 11.3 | 11.4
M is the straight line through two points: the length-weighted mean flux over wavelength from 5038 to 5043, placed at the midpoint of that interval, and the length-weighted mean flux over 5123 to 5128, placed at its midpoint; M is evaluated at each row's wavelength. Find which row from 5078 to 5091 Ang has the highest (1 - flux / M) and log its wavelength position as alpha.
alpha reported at 5082.0 Ang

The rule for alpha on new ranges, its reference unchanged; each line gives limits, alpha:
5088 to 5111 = 5109.5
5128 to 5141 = 5139.5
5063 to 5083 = 5082.0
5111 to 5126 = 5112.0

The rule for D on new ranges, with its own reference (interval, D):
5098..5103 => 1.01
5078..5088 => 1.00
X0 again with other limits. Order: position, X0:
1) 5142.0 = 11.6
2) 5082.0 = 11.2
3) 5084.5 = 11.3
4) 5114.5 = 11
